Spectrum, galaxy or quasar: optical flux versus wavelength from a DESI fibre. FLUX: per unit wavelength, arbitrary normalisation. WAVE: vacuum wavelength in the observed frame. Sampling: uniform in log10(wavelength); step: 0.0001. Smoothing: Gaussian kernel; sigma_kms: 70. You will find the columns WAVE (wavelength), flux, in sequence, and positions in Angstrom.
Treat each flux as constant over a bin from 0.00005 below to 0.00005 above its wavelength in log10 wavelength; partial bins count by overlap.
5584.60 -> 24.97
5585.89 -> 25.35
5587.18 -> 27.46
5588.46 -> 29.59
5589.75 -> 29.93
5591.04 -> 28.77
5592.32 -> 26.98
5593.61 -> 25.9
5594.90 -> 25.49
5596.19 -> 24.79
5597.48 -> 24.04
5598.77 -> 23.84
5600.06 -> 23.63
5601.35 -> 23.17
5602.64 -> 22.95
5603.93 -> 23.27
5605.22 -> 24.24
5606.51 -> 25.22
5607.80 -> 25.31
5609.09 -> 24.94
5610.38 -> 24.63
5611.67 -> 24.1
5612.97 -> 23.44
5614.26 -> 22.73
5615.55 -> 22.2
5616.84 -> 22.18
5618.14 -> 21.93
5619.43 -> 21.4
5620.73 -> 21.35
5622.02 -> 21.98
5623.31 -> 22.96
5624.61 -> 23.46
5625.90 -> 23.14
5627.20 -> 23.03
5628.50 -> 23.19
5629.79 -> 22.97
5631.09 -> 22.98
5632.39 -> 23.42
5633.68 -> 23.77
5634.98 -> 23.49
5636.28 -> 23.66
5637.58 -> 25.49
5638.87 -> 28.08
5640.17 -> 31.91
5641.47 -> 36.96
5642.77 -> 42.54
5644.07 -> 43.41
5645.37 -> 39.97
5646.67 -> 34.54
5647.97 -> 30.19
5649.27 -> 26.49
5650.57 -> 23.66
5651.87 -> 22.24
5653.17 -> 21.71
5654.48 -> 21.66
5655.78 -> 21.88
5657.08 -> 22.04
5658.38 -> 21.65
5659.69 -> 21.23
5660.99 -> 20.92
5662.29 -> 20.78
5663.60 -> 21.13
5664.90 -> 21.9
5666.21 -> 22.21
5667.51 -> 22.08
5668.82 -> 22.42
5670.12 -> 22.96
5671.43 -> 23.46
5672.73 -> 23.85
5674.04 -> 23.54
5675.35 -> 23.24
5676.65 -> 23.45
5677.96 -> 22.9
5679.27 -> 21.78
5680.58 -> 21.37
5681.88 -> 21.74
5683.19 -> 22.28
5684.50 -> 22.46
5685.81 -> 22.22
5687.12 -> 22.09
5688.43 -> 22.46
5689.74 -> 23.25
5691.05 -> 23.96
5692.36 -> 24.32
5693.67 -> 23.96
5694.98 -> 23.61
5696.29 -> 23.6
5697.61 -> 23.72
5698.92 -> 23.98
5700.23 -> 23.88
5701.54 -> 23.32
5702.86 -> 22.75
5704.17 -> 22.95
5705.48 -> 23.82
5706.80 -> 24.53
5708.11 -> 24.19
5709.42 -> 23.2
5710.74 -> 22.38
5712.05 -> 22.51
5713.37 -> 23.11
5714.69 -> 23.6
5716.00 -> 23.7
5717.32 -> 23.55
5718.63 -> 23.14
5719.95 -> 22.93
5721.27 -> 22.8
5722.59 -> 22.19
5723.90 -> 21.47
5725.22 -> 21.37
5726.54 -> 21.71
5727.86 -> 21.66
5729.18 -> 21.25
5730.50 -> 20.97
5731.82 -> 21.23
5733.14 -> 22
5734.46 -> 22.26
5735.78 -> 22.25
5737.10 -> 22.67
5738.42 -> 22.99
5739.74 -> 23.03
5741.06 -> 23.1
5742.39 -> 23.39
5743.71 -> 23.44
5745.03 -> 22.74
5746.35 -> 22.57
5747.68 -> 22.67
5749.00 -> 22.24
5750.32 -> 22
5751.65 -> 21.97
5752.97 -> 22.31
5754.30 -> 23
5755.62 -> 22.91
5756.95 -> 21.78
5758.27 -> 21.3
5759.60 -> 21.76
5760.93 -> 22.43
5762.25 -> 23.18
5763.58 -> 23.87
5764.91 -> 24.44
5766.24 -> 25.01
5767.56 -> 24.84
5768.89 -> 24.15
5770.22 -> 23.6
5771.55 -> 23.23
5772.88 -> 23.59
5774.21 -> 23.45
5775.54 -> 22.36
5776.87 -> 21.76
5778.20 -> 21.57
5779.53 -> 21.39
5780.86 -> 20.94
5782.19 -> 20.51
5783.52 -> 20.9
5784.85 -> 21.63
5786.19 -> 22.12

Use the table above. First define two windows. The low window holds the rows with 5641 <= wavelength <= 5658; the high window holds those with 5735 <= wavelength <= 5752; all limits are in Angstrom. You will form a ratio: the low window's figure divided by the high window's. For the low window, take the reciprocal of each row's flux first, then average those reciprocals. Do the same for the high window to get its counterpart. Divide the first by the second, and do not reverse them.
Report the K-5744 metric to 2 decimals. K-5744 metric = 0.82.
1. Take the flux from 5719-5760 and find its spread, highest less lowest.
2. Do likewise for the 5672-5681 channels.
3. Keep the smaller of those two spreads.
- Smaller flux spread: 2.47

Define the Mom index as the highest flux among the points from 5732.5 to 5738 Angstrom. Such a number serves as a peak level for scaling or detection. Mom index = 22.67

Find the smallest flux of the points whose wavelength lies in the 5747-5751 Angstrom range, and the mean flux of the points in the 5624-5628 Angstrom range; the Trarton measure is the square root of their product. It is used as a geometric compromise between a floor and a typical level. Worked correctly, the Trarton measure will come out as 22.6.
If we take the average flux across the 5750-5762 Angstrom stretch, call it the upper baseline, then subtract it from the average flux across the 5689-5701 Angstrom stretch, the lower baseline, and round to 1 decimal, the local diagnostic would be 1.6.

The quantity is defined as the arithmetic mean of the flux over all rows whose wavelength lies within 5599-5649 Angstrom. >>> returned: 26.0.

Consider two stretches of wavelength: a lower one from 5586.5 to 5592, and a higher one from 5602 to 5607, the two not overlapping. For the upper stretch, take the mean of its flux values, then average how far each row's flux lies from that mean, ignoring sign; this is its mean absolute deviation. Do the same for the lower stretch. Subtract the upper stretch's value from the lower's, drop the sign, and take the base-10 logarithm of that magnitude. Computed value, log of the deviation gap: -1.9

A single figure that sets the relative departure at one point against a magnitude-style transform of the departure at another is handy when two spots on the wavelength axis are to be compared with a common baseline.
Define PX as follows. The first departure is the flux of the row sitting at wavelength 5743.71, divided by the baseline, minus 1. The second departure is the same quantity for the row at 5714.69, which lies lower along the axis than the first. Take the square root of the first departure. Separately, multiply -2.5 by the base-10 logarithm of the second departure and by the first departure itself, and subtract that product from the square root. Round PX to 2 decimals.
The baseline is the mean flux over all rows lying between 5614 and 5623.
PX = 0.07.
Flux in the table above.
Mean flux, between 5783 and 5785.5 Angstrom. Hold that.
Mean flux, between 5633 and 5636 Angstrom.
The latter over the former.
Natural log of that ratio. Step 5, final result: 0.105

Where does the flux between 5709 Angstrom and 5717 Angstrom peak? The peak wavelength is 5716.00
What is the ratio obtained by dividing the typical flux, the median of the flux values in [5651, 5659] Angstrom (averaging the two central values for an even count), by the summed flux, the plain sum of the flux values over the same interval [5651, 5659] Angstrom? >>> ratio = 0.166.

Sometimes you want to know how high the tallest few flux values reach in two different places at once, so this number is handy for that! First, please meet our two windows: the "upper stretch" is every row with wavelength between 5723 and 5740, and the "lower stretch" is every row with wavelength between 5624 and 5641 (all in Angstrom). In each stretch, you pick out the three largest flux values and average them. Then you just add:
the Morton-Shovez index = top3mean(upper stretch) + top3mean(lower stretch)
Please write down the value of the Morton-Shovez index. 51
